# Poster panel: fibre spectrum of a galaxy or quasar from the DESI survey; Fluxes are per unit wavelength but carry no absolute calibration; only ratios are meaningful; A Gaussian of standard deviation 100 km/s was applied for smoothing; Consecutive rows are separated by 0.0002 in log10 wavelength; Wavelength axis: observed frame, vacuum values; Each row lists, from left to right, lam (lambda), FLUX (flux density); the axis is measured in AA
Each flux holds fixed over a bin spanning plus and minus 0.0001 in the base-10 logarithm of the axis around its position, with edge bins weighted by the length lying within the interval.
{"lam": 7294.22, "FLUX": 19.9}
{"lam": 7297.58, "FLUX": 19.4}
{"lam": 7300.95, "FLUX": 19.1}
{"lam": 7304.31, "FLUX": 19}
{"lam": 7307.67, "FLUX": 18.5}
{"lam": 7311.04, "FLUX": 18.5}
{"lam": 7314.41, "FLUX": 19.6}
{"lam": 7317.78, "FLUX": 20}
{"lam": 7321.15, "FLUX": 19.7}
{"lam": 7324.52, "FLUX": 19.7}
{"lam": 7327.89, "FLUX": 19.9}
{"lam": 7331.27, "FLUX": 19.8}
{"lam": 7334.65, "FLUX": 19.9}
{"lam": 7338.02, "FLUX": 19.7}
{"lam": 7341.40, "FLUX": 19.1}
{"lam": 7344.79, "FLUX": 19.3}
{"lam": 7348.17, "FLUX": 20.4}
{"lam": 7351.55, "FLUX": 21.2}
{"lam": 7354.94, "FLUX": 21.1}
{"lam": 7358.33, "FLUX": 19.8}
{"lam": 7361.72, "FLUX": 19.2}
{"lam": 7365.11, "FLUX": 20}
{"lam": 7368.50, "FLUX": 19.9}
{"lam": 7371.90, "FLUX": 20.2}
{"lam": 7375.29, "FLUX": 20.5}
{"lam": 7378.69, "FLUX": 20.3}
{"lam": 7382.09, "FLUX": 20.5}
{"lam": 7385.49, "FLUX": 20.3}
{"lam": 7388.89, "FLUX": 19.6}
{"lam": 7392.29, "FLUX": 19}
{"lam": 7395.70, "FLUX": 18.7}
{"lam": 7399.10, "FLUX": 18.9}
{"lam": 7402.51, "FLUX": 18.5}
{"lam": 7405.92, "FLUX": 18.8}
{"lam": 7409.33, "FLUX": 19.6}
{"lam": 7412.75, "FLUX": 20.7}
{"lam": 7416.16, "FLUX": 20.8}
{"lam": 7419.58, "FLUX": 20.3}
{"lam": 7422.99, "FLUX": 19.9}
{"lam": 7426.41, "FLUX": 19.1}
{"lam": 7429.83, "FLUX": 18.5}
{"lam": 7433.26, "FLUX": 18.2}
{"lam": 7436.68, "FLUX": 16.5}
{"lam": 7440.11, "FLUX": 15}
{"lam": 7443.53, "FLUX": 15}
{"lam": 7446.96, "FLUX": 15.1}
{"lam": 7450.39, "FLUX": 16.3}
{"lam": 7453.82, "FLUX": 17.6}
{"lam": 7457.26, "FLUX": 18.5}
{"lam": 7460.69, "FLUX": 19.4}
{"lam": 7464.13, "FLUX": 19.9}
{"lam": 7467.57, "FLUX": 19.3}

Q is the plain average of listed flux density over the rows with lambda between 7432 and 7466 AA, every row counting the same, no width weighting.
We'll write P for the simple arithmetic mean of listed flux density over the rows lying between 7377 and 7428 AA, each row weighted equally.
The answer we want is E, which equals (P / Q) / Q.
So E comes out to 0.067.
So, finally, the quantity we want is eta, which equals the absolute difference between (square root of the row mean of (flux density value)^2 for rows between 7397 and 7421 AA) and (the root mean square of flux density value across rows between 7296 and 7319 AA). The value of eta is 0.51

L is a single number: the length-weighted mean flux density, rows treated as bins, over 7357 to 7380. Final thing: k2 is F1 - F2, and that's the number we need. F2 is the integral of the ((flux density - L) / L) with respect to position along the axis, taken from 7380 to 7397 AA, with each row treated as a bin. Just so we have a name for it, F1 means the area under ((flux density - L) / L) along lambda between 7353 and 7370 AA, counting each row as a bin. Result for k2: 0.3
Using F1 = 0.0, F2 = -0.28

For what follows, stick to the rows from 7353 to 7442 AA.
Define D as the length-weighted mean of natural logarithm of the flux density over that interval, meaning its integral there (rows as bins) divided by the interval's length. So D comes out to 2.96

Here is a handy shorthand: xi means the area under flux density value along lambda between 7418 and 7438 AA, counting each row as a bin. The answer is 376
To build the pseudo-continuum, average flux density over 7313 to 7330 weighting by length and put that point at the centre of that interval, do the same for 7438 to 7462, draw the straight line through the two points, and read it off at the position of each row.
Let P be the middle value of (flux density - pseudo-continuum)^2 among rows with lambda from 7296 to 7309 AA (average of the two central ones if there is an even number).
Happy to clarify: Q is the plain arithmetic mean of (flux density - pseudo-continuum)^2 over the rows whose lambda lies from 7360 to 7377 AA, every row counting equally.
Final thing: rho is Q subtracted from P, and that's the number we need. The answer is -1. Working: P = 1.4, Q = 2.0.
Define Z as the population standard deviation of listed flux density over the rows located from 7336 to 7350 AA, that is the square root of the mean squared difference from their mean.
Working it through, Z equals 0.5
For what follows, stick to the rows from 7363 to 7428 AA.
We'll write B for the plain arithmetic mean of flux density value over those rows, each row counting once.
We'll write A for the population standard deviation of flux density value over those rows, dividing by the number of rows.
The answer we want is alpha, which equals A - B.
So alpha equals -19.1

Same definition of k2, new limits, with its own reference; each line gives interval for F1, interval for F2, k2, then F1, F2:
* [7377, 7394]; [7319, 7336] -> 0.1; 0.0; -0.15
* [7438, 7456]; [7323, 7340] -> -3.5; -3.7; -0.17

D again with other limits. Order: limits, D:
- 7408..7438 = 2.96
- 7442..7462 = 2.83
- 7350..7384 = 3.01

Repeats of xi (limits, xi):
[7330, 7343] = 255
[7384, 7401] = 328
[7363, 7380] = 343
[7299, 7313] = 263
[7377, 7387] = 204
